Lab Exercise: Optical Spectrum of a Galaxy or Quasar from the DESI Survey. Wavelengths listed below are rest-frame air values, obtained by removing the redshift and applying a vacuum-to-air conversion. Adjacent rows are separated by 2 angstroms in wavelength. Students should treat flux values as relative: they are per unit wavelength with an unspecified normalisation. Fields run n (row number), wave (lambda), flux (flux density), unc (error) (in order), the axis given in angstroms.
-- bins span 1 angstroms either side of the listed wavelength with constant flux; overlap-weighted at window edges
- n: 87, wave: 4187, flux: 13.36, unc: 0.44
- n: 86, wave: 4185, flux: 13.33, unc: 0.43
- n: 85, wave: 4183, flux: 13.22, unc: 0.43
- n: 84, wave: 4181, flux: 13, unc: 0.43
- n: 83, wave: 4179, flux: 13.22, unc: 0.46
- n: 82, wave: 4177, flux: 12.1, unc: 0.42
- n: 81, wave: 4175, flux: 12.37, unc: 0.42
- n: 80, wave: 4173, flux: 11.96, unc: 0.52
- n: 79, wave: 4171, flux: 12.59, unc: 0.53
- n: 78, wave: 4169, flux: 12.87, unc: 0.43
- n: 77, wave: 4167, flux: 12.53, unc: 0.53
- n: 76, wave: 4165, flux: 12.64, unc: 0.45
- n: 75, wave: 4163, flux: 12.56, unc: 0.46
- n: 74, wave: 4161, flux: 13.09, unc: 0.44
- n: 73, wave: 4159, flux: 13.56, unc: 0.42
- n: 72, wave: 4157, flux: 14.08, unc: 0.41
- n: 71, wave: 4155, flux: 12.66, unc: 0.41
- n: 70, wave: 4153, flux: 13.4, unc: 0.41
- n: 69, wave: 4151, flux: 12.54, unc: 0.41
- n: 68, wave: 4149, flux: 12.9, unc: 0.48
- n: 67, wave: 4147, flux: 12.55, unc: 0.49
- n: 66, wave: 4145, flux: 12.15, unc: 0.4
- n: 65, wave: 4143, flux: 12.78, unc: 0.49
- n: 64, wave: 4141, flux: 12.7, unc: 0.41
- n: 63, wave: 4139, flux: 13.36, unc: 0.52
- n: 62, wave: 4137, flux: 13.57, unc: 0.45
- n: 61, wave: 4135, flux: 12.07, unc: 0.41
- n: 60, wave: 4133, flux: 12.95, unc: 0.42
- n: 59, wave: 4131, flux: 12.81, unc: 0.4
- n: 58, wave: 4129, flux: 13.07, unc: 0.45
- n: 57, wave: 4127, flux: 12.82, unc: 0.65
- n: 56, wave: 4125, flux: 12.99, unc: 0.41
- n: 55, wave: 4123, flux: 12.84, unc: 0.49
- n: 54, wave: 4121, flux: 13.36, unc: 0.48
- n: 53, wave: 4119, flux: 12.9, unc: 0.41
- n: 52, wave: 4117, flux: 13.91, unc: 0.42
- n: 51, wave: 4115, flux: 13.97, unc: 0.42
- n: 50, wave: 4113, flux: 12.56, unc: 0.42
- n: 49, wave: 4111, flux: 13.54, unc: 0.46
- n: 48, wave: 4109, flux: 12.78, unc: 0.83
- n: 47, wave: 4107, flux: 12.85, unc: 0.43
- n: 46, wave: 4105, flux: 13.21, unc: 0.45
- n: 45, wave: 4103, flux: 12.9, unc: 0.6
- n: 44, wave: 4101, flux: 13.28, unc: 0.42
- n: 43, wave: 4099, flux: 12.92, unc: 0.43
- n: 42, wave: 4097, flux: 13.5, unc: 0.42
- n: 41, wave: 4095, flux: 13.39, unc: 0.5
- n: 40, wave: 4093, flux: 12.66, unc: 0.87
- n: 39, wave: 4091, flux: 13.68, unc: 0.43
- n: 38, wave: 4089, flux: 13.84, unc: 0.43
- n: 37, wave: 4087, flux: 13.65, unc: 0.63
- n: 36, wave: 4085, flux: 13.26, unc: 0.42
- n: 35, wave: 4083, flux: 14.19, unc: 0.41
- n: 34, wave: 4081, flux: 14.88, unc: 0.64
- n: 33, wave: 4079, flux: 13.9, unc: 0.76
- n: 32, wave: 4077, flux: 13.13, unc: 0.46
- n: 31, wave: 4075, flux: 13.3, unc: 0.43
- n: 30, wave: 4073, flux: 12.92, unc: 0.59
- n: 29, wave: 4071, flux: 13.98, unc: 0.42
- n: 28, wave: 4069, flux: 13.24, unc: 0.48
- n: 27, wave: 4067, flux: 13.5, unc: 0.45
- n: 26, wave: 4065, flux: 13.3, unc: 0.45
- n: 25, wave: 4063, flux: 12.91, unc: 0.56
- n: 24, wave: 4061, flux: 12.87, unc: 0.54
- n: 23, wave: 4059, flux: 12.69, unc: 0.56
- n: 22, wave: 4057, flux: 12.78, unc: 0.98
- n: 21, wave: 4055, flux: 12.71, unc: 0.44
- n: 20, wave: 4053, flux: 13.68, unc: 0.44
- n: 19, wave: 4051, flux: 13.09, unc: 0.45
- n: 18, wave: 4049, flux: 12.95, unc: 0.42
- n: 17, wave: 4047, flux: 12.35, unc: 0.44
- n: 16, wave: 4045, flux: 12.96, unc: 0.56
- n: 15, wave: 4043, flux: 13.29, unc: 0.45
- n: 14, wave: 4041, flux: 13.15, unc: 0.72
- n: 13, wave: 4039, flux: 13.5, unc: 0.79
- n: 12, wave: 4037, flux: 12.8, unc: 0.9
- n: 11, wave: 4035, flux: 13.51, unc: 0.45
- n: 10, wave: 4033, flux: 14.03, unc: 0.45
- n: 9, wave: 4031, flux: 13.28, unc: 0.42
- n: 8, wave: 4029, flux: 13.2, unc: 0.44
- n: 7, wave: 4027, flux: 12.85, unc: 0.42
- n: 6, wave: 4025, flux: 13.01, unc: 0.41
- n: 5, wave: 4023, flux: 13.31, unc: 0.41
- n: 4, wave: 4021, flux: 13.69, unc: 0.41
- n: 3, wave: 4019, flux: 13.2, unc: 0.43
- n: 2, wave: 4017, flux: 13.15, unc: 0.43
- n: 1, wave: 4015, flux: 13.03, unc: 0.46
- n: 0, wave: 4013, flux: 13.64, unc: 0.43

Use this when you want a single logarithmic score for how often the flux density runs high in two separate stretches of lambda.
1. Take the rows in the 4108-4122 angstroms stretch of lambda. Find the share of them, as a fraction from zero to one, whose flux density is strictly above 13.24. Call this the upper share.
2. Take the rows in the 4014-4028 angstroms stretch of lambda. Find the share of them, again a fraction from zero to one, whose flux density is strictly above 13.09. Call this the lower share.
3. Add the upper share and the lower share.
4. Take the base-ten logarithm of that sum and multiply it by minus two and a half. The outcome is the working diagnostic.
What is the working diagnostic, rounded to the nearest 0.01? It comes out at -0.14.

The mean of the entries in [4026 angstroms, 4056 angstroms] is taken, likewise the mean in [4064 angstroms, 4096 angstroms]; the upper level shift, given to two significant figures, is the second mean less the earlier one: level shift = 0.39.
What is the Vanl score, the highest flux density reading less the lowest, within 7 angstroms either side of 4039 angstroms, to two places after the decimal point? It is 1.23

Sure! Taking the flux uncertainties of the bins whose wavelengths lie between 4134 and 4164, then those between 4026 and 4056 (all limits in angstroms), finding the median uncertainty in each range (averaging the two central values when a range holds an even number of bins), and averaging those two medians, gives 0.435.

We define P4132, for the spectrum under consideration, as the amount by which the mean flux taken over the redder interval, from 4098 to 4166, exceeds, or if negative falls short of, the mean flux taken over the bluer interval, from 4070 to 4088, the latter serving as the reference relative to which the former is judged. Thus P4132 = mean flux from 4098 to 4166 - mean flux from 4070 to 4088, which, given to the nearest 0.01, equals -0.68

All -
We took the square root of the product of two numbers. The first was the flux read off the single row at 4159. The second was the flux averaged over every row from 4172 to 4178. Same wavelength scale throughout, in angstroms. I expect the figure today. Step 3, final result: 12.8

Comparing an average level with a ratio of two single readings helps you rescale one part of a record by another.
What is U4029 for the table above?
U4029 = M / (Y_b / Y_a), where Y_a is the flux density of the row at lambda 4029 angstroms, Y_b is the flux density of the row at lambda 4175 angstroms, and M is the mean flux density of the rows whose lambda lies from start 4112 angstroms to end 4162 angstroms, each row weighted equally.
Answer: 13.9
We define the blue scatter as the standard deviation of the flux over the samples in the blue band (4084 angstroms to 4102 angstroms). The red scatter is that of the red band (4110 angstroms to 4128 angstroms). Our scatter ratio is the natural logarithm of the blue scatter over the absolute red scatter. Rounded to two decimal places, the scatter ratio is -0.30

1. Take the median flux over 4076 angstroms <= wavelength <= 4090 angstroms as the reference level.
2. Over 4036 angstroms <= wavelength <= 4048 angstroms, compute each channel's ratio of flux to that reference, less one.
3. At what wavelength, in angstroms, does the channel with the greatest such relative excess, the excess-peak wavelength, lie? 4039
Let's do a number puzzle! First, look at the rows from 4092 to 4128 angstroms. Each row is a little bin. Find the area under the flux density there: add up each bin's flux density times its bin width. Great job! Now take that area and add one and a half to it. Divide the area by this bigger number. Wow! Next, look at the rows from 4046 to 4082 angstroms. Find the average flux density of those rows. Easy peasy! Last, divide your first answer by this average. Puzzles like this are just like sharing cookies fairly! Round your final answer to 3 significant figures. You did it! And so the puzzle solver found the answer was 0.0753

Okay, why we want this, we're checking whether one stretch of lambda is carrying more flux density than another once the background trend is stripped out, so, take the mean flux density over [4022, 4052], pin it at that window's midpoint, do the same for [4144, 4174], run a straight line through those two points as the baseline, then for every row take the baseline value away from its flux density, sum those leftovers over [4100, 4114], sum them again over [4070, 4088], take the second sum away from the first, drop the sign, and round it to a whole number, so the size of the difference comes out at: 5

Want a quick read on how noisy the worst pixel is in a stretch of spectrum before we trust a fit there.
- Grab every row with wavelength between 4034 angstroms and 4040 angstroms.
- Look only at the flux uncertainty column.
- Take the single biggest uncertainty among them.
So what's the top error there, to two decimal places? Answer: 0.90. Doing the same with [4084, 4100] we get 0.87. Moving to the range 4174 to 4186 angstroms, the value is 0.46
